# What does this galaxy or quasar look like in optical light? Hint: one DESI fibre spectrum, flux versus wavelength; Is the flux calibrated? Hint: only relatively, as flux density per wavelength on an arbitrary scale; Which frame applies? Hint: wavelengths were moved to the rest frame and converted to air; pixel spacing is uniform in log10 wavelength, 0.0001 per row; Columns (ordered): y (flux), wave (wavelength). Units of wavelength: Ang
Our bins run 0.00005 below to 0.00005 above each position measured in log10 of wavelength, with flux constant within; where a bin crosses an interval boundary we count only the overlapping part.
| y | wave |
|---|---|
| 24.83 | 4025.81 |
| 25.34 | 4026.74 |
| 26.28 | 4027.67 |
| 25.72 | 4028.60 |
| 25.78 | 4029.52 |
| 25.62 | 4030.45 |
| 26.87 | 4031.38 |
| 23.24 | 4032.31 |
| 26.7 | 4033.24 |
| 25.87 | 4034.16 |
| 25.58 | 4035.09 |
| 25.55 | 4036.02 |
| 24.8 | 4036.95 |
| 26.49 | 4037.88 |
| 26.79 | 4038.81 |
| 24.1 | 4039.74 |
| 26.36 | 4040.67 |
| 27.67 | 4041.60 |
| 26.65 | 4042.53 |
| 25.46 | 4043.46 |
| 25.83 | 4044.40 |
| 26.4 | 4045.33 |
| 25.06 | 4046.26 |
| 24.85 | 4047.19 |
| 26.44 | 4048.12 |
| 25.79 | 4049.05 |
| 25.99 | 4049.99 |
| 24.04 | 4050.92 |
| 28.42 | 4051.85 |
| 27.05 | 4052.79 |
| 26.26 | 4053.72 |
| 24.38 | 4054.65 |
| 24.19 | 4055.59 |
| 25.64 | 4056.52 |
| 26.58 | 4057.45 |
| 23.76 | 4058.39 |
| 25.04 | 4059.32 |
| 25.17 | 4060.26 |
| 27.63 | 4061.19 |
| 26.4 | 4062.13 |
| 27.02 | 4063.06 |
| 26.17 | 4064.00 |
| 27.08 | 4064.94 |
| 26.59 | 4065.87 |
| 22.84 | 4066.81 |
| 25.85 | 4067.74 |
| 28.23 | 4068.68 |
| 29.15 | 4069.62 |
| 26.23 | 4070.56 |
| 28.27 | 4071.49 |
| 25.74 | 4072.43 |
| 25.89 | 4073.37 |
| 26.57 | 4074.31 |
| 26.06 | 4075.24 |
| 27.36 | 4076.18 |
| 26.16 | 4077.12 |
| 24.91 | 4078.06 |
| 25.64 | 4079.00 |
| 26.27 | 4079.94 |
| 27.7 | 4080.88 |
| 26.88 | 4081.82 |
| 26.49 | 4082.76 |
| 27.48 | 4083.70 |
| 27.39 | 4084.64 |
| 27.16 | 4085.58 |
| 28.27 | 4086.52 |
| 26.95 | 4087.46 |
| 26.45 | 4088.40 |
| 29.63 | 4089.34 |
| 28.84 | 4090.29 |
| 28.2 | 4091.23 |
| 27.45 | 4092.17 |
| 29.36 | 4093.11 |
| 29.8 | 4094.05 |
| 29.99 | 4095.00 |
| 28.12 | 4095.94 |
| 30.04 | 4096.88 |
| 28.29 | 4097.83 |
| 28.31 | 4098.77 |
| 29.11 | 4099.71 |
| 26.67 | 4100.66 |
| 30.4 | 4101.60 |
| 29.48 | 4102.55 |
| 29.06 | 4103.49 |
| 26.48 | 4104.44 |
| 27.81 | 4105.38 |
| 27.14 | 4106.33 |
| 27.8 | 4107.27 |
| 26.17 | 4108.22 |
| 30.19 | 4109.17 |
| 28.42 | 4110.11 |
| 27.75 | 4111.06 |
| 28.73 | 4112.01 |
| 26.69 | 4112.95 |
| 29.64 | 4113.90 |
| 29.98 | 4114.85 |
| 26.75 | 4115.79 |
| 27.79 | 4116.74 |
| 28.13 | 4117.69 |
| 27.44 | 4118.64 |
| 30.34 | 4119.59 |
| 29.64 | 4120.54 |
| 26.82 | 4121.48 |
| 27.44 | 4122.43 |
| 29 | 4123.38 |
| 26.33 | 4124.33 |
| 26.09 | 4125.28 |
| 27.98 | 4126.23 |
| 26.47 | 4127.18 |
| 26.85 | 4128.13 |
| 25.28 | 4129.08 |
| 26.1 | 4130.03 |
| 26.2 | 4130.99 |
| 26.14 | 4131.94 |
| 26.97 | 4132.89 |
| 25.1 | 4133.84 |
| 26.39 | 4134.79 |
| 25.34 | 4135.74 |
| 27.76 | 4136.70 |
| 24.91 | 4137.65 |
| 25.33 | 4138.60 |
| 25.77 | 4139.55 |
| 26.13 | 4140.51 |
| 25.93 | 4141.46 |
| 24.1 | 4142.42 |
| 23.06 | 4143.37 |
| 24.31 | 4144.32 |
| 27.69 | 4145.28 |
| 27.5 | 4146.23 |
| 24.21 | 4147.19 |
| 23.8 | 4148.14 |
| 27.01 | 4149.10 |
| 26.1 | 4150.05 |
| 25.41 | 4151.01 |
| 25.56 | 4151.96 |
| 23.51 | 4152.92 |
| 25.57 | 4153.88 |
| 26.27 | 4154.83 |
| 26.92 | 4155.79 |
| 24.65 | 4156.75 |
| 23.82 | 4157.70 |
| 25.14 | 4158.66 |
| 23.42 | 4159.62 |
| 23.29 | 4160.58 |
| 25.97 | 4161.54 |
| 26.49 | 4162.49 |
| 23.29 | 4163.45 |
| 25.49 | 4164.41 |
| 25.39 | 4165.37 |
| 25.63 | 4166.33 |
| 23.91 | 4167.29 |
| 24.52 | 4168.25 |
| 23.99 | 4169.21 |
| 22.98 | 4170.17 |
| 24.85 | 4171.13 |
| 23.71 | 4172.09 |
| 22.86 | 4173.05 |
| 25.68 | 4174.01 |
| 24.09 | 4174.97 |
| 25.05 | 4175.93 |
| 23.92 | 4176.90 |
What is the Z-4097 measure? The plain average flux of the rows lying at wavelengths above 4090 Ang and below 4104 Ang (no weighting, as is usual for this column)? 28.9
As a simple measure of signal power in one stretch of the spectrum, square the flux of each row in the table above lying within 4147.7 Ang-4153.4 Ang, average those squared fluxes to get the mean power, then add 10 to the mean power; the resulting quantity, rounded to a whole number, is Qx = 648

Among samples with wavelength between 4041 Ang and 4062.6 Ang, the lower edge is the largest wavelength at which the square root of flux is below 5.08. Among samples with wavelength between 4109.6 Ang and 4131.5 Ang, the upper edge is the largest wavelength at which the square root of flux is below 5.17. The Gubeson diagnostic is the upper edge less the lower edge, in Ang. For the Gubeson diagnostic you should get 70.7 Ang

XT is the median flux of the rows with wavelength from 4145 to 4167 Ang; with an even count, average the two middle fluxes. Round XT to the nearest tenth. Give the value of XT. 25.5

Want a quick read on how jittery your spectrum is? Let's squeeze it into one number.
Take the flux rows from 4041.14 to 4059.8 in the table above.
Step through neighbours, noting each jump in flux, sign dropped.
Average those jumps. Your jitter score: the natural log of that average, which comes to 0.24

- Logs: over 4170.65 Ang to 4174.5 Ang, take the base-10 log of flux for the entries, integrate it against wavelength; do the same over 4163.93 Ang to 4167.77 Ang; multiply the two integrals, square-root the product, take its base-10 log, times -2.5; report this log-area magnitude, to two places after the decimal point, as -1.82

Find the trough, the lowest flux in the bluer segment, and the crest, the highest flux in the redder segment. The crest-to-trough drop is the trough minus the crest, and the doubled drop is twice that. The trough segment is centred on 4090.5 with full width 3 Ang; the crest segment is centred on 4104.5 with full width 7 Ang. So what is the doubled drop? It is -4.4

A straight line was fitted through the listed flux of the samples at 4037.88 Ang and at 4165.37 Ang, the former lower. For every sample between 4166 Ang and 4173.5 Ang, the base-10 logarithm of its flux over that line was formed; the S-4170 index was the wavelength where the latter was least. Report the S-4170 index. 4173.05 Ang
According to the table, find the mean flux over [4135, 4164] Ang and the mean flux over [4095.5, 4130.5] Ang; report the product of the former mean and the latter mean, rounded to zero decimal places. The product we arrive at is 707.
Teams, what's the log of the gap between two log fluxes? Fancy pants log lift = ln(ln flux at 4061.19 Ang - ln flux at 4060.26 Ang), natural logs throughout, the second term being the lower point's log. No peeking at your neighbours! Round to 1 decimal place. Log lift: -2.4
